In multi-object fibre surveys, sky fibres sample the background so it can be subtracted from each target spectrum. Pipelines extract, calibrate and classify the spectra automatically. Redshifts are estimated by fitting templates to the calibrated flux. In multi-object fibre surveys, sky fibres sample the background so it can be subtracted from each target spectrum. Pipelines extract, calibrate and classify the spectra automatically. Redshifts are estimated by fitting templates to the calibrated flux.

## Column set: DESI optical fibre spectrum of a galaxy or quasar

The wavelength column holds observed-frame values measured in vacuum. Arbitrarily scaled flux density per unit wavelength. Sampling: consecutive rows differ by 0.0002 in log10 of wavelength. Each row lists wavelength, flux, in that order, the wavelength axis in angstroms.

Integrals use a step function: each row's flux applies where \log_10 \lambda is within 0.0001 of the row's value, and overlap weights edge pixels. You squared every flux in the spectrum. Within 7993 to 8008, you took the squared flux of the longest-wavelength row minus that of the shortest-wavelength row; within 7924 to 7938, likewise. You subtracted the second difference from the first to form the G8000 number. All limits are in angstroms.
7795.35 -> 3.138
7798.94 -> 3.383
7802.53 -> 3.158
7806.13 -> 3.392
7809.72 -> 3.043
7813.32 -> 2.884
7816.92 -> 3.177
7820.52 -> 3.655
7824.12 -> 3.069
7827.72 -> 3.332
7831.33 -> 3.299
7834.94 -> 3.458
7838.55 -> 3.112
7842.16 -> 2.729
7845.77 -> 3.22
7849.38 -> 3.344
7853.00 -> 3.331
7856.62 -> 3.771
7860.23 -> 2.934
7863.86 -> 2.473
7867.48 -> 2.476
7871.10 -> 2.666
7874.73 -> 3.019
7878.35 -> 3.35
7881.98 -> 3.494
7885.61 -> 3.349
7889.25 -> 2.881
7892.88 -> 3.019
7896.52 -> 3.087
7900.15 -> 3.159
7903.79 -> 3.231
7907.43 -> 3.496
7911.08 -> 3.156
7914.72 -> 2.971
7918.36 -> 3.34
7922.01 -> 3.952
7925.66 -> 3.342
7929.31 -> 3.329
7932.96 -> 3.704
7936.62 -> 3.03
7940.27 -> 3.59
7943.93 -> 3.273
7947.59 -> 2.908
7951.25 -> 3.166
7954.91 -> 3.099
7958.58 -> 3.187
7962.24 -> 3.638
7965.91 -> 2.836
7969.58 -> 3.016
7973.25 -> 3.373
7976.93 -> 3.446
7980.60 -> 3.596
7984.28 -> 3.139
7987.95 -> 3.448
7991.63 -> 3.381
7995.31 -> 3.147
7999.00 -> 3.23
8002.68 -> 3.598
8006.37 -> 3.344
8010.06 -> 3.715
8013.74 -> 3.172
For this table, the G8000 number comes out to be 3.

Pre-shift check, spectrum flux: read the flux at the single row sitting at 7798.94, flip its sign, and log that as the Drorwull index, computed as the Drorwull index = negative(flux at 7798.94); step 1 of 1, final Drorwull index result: -3.38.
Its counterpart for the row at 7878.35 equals -3.35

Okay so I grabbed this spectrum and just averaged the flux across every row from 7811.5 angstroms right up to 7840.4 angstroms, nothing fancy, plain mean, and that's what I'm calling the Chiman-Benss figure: 3.25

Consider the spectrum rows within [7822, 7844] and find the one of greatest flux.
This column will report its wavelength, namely 7834.94 angstroms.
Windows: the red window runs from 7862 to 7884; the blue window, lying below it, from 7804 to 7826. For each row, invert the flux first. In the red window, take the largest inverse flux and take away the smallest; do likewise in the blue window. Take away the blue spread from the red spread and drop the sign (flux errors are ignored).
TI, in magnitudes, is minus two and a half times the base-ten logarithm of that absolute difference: 3.4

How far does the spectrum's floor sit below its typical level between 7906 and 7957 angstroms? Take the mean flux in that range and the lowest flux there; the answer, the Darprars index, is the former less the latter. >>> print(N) 0.4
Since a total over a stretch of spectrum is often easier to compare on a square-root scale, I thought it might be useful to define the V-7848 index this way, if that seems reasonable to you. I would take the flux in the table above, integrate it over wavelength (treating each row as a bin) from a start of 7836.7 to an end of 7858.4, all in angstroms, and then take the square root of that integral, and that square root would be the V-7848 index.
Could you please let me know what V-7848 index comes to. 8.4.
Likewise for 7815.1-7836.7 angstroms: 8.5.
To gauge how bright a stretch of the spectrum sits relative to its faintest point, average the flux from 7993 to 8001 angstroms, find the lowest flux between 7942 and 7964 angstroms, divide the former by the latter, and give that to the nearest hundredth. 1.10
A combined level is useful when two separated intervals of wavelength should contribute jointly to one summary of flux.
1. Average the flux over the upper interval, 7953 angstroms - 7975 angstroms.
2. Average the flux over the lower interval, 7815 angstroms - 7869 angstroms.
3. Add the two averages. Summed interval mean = 6.35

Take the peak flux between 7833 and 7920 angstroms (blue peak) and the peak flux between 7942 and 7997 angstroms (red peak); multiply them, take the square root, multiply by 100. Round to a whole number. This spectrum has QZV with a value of 370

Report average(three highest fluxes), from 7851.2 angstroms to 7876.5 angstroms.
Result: 3.37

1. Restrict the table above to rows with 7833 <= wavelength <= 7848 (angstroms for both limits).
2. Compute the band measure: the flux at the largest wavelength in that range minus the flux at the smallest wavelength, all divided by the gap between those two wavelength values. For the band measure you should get -0.022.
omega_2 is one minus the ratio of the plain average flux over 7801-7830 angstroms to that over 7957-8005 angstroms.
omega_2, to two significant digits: 0.029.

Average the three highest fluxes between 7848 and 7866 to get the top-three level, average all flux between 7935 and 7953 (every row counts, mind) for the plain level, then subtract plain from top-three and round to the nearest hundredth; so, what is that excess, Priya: 0.29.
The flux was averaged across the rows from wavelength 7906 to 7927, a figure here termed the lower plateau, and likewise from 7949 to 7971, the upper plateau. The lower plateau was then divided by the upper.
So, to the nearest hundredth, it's 1.07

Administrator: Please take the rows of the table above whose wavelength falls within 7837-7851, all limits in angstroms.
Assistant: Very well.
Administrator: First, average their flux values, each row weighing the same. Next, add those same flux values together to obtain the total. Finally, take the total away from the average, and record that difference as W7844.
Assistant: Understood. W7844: -9.3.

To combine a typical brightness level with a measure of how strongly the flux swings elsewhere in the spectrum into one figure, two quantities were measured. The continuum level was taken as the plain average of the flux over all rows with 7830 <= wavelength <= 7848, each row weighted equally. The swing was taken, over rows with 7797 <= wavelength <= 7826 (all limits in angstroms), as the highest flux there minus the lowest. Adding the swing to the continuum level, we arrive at 3.9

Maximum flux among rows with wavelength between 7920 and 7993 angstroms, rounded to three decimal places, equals 3.952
